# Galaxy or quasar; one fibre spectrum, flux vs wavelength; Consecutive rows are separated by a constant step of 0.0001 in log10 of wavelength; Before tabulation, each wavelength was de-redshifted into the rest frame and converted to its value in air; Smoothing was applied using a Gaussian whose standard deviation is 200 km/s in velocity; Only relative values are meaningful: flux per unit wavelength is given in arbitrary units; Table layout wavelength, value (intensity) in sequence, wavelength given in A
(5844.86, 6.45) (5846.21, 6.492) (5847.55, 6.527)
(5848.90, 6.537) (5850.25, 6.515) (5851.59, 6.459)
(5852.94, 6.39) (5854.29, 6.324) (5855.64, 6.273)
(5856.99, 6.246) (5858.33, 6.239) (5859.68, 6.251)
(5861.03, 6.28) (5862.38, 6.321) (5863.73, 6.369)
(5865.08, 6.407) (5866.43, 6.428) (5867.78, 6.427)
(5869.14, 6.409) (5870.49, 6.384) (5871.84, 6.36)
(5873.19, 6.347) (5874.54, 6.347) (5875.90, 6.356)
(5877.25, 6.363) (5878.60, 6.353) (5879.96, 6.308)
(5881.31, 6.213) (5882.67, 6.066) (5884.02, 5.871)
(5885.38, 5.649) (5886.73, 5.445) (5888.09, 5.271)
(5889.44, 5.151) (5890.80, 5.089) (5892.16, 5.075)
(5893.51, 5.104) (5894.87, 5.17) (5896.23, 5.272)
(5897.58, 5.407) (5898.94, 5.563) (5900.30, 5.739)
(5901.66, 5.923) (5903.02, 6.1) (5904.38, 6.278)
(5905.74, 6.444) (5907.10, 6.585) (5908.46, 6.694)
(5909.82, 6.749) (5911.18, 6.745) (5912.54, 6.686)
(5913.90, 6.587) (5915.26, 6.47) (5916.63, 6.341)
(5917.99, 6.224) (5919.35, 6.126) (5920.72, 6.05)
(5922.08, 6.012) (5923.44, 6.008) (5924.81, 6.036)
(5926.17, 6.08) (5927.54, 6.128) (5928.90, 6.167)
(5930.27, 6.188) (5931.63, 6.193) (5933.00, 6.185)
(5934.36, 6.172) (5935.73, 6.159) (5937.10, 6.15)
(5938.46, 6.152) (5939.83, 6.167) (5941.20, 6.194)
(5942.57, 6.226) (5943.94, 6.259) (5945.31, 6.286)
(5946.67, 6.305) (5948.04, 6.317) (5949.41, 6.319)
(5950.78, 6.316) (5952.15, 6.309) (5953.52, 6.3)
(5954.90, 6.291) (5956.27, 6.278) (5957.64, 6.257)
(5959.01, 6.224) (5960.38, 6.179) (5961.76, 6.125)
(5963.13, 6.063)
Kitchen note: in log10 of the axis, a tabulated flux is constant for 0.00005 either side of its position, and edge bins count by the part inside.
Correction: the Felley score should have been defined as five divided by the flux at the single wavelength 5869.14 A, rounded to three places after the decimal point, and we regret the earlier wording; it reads 0.780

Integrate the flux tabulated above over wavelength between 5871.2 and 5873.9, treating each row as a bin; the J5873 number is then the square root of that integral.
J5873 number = 4.145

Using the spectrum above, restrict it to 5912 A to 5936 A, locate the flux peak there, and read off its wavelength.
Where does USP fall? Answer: 5912.54 A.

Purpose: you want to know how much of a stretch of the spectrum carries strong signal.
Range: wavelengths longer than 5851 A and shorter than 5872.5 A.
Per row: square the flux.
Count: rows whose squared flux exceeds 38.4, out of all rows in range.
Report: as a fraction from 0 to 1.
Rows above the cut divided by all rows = 1.0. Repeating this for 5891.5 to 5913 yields 0.4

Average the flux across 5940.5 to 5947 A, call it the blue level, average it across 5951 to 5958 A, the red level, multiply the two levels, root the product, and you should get 6.27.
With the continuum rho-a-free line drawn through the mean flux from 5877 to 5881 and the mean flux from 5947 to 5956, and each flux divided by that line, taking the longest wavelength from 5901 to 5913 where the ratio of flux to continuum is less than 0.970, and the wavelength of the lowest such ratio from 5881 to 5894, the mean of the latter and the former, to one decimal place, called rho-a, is 5897.6 A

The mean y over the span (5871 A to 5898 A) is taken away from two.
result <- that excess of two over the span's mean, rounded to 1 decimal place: -3.8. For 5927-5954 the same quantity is -4.2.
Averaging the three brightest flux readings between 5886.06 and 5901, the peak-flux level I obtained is 5.6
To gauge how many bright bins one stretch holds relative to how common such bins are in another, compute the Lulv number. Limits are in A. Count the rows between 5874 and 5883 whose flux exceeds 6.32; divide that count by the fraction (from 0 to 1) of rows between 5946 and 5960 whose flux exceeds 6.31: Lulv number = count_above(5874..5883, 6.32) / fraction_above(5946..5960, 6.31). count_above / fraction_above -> 13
